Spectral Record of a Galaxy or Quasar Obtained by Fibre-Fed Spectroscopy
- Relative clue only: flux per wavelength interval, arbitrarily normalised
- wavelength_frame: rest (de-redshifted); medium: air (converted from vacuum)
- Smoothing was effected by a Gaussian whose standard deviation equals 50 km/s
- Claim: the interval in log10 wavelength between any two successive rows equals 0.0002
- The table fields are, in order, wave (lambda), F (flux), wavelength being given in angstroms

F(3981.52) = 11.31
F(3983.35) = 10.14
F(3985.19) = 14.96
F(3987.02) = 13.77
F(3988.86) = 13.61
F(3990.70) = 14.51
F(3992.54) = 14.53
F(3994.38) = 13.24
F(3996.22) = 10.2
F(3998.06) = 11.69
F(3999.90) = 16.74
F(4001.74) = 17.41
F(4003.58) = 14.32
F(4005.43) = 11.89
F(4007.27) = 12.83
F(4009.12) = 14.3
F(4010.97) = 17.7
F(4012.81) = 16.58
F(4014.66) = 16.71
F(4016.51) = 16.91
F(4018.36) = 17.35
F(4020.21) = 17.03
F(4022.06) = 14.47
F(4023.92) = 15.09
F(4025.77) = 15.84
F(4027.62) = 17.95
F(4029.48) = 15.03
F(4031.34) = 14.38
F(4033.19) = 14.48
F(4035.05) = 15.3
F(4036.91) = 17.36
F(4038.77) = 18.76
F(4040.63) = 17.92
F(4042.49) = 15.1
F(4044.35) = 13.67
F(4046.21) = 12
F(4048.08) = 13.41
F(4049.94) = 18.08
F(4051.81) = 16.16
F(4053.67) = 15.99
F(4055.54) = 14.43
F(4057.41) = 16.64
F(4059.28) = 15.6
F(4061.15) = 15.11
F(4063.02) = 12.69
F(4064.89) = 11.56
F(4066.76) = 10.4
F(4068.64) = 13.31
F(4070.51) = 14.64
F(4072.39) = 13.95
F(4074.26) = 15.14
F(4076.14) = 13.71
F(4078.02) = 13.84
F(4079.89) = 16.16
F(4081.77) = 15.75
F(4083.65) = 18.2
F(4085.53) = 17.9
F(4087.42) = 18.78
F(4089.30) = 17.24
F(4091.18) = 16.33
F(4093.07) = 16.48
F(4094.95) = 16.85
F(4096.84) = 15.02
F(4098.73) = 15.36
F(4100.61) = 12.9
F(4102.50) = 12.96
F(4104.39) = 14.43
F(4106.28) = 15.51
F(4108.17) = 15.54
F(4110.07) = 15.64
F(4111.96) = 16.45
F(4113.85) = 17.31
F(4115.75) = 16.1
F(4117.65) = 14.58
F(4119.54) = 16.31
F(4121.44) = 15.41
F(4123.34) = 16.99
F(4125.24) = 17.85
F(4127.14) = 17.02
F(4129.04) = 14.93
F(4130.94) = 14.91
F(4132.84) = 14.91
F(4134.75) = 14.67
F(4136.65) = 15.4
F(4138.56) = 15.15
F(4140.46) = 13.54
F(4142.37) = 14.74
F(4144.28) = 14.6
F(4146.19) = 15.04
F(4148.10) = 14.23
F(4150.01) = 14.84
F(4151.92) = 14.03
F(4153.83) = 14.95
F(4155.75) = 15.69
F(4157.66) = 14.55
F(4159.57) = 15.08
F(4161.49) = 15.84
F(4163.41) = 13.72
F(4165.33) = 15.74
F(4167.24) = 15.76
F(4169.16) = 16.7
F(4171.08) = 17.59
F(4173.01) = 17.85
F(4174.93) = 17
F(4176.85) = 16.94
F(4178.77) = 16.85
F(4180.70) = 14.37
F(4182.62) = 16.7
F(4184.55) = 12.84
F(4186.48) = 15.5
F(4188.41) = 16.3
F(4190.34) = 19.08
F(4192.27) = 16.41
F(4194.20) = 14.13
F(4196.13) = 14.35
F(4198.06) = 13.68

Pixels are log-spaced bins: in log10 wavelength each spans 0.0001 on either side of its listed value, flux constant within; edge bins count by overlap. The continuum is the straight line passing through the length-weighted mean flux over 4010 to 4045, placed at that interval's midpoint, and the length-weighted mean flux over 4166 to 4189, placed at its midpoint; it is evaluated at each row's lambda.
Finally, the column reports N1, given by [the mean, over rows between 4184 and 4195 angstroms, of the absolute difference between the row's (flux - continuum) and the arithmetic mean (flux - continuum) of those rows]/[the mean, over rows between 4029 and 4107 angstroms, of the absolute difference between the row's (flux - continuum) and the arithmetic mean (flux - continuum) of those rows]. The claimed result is 1.0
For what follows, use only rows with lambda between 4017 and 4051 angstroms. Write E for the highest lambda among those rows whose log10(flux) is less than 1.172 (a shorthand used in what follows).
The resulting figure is 4048.08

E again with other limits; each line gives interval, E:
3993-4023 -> 4022.06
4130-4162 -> 4157.66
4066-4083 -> 4078.02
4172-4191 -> 4184.55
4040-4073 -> 4072.39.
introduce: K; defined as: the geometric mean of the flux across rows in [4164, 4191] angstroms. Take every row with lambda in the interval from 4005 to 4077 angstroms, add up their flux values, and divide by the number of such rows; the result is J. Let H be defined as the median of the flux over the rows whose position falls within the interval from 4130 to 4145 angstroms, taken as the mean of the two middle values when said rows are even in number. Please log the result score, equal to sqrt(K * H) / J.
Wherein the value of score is 1.03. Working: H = 14.8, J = 15.11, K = 16.3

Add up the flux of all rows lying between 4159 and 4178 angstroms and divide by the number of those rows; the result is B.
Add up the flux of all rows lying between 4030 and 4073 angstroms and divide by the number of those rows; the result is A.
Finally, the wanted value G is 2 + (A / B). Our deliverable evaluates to 2.91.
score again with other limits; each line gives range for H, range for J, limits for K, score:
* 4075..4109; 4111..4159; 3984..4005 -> 0.96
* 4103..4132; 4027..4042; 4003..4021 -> 0.95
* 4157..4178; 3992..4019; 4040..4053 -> 1.04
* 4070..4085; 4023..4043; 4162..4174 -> 0.96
